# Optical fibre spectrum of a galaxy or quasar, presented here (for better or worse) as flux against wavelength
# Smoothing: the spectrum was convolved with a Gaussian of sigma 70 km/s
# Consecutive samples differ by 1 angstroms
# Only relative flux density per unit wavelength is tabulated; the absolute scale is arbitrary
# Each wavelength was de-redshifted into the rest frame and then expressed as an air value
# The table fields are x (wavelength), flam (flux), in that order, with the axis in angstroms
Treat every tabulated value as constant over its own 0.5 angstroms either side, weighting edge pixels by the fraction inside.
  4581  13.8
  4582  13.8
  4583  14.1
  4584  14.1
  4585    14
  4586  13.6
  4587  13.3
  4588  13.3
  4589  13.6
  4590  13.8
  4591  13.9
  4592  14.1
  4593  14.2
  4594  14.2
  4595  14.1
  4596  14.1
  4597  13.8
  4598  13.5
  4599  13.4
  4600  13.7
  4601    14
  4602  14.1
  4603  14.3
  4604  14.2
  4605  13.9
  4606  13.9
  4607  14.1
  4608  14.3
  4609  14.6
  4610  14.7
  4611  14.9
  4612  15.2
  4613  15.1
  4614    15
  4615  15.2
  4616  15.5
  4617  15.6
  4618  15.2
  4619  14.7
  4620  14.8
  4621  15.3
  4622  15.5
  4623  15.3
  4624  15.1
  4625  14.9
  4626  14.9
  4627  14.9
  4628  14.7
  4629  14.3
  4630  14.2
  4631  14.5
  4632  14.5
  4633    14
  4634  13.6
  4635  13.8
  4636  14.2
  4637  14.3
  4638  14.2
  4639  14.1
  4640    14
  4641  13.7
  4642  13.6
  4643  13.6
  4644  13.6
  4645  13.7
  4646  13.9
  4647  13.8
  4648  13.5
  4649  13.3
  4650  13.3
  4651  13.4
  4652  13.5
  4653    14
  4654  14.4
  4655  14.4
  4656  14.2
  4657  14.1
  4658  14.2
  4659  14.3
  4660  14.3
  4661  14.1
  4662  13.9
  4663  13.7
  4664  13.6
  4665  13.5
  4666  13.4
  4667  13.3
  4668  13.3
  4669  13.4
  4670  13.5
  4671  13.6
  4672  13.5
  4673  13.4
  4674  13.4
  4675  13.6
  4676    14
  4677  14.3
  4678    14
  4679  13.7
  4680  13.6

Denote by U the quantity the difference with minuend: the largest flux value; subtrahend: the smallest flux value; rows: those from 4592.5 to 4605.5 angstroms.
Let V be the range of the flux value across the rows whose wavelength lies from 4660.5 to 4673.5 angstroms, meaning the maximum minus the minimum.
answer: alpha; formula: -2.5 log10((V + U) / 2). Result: 0.18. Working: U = 0.90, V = 0.80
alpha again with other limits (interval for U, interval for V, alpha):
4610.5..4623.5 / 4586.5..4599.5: 0.11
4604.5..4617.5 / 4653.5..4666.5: -0.33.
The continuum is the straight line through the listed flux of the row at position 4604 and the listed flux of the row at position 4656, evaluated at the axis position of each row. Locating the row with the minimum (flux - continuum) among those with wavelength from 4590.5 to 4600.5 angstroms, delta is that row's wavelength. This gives 4599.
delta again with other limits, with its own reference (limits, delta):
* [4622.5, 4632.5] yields 4630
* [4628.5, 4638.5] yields 4634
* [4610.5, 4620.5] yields 4619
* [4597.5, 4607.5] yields 4599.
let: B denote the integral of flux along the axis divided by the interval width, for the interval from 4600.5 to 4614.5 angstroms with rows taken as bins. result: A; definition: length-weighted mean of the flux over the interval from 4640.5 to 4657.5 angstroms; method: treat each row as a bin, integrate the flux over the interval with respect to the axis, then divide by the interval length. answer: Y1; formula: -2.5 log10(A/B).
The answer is 0.053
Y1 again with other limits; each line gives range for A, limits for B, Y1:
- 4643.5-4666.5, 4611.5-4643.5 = 0.059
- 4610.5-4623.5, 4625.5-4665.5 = -0.088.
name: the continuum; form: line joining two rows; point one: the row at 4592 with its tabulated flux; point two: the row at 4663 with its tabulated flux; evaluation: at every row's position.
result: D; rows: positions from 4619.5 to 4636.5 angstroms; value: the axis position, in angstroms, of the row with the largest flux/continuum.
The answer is 4622 angstroms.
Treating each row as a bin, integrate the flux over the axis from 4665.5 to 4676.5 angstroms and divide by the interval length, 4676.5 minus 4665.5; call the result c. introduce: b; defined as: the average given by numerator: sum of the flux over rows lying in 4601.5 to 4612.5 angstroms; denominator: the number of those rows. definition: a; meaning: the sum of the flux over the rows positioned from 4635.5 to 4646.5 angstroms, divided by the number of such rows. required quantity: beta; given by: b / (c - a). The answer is -35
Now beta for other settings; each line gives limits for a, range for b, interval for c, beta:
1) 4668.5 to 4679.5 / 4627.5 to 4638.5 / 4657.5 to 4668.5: 130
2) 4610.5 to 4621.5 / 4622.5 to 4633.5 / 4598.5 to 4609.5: -13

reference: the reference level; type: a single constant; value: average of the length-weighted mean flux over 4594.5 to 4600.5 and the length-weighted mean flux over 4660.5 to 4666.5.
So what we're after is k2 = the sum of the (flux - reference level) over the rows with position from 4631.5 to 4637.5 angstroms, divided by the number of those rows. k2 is 0.3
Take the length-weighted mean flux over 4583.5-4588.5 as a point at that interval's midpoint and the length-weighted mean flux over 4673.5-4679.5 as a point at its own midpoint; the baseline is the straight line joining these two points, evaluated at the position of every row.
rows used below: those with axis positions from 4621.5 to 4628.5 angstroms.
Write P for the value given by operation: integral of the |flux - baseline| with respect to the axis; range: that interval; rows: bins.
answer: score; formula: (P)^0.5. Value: 3.0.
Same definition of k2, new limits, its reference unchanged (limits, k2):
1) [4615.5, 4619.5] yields 1.5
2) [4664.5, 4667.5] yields -0.3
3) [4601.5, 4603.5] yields 0.5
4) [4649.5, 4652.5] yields -0.3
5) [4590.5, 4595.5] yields 0.4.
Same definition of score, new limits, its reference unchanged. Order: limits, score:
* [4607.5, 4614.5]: 2.8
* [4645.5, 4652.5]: 1.4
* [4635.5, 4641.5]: 1.4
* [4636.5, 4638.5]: 1.0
